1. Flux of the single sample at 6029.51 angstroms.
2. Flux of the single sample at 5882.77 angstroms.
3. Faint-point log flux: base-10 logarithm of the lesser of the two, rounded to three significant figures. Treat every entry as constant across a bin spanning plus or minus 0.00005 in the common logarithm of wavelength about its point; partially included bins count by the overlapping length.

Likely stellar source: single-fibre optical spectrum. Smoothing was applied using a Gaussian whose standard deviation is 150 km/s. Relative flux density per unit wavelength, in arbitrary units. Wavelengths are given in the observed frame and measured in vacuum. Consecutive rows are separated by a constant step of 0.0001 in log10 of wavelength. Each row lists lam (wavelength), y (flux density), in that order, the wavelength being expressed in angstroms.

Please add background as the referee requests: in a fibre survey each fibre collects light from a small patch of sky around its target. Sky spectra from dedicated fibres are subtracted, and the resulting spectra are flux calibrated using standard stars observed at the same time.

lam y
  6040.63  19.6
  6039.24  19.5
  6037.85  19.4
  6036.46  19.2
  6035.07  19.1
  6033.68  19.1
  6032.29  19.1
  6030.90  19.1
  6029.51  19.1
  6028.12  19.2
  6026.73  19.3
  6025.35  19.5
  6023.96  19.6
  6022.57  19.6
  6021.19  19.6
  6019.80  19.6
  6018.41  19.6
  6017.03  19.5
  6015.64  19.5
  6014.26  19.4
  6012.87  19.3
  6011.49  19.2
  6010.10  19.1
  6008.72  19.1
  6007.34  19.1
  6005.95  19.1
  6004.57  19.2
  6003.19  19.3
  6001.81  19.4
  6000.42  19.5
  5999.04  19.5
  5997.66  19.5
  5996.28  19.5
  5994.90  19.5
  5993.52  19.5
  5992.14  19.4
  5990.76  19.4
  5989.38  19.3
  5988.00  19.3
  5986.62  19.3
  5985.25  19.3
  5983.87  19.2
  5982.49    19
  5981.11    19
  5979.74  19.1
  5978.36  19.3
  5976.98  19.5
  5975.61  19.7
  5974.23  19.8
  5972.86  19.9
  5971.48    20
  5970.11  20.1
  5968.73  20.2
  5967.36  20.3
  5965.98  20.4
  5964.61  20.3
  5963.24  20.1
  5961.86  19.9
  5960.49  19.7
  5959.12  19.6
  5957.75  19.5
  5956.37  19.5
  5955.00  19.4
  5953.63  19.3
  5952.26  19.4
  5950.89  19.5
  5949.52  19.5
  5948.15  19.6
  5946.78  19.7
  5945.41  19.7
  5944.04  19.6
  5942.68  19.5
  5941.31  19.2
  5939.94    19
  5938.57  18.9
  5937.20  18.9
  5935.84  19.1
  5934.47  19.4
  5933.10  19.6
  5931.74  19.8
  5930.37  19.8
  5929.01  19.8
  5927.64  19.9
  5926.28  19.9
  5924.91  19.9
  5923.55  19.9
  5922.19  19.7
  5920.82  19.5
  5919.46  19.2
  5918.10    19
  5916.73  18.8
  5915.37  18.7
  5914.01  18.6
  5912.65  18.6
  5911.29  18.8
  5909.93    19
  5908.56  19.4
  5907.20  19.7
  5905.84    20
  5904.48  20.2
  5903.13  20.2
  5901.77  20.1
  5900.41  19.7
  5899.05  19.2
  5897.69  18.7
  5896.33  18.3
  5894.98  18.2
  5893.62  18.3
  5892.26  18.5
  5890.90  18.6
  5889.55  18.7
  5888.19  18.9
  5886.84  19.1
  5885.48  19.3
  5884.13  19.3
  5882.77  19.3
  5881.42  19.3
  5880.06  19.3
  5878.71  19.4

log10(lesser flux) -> 1.28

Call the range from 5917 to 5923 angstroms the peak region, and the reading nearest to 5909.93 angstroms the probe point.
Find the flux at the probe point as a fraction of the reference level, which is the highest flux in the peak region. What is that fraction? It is 0.96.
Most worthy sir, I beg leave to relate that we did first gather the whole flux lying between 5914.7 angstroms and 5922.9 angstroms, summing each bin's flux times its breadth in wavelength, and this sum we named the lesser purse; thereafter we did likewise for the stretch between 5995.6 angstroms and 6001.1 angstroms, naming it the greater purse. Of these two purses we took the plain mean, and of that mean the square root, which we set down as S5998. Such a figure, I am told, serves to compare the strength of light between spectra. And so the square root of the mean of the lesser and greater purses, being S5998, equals 11.5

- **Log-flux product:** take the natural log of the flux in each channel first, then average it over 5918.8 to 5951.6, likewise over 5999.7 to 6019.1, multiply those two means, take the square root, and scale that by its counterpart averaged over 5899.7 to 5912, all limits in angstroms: 8.84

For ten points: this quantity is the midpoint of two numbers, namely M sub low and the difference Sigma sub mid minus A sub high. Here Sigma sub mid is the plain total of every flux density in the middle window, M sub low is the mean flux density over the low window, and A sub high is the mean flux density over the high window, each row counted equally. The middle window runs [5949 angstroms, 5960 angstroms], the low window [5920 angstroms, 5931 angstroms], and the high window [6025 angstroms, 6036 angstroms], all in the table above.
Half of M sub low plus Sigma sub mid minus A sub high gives 78.2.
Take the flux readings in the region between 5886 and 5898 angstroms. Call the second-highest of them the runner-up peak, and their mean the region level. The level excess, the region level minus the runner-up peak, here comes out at -0.31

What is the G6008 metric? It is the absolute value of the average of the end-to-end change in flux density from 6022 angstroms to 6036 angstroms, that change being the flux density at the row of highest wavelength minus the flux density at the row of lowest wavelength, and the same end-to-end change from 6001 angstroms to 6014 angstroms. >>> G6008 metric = 0.3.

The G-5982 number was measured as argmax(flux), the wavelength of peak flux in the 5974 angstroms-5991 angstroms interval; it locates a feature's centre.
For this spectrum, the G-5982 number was 5974.23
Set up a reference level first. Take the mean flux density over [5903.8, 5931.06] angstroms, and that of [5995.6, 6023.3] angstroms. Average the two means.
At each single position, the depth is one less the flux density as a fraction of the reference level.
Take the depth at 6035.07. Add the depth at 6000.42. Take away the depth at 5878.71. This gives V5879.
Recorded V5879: 0.01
